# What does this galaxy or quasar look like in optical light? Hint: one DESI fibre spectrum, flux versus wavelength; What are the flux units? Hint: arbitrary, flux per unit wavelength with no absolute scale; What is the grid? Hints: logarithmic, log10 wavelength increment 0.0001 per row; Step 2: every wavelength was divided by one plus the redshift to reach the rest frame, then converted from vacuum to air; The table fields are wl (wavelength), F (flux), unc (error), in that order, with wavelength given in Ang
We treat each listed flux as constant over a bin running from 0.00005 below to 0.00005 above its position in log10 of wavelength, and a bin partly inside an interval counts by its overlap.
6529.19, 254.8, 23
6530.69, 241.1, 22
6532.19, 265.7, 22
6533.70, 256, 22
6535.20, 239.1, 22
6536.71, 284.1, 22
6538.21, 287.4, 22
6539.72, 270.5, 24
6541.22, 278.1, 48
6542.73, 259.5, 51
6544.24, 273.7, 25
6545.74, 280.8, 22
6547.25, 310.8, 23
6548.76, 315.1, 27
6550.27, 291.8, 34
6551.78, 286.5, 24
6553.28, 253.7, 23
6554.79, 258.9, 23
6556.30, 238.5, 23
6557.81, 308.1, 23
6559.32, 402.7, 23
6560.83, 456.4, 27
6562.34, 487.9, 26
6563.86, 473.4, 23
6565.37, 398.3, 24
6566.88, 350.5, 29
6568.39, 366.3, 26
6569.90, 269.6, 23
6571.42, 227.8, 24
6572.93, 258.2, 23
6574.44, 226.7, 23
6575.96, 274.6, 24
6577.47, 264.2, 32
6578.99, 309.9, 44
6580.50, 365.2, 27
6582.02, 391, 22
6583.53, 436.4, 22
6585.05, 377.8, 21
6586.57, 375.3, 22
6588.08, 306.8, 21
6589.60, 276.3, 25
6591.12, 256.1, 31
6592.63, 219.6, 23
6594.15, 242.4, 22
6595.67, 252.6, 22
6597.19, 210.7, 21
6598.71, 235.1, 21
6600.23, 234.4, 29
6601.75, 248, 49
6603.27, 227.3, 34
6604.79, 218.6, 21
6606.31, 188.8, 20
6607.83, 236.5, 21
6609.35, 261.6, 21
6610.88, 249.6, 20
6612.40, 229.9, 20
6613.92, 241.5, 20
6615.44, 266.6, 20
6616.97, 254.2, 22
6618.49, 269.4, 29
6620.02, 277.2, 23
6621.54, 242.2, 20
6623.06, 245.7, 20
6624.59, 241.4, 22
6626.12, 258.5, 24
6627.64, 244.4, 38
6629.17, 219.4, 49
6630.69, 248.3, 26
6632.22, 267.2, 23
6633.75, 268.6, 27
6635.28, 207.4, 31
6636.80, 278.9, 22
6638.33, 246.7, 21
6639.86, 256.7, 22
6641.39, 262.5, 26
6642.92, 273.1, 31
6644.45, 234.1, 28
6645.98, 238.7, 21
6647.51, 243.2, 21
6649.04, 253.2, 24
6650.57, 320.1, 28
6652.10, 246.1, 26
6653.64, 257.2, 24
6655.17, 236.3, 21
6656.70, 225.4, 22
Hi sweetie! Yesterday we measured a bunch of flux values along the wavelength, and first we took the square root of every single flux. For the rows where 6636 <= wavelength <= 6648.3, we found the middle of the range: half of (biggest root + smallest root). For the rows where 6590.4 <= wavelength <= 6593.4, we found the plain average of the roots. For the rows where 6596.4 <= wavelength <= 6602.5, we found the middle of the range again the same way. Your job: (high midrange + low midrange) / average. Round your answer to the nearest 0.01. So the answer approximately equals 2.02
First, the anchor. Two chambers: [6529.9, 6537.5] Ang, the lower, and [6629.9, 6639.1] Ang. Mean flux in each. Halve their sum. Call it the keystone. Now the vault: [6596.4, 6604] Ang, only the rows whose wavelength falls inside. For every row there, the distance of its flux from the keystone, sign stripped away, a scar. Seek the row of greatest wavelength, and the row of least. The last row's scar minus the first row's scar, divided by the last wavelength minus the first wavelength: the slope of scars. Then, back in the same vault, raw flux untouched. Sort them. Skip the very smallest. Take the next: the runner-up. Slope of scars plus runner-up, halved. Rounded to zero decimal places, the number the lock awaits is 112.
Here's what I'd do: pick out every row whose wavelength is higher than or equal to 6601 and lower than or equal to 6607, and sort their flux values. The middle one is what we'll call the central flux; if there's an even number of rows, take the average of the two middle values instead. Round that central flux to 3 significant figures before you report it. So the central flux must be 223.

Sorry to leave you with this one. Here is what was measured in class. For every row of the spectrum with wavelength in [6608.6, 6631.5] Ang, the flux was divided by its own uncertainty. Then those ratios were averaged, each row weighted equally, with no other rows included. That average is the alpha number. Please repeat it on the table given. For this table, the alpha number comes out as 10.8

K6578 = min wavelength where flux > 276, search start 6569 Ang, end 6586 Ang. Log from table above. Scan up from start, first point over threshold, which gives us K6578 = 6578.99 Ang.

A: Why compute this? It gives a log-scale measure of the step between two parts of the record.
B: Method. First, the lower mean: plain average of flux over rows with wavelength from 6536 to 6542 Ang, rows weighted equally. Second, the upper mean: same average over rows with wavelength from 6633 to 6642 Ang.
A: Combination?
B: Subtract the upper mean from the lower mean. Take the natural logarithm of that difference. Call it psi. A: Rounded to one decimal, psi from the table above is 3.3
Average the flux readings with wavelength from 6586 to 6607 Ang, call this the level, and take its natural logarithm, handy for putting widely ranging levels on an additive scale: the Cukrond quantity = 5.52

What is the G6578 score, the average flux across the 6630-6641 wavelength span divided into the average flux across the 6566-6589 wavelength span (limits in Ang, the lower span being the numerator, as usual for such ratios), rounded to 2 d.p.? 1.26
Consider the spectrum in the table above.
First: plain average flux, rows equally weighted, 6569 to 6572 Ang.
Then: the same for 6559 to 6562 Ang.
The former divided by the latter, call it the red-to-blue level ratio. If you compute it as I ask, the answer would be 0.58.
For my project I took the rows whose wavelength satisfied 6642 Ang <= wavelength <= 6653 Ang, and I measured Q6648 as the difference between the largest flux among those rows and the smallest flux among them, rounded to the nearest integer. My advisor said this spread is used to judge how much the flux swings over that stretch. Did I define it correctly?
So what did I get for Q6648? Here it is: 86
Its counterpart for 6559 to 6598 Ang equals 277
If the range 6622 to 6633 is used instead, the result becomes 48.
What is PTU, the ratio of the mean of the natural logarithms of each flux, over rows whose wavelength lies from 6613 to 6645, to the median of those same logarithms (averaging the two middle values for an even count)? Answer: 1.00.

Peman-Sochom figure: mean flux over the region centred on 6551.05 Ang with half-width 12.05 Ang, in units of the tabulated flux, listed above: 311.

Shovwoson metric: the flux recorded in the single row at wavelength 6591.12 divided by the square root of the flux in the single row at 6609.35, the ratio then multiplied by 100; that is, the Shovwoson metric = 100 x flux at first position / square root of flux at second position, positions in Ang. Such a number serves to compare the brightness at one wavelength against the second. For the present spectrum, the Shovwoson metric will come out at 1583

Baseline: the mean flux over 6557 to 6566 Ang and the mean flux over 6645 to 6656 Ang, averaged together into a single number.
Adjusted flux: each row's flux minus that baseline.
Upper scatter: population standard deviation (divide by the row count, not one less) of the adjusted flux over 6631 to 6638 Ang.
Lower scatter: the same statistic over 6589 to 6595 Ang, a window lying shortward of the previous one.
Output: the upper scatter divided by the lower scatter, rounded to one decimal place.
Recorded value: 1.4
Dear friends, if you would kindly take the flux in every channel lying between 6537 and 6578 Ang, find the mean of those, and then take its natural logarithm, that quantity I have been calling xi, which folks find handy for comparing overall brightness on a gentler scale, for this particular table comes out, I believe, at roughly 5.74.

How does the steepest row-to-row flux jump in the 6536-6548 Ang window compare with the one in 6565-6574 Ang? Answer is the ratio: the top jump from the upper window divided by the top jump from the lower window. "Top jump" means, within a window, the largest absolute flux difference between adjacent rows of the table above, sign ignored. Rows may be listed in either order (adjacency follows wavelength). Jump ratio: 3.2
